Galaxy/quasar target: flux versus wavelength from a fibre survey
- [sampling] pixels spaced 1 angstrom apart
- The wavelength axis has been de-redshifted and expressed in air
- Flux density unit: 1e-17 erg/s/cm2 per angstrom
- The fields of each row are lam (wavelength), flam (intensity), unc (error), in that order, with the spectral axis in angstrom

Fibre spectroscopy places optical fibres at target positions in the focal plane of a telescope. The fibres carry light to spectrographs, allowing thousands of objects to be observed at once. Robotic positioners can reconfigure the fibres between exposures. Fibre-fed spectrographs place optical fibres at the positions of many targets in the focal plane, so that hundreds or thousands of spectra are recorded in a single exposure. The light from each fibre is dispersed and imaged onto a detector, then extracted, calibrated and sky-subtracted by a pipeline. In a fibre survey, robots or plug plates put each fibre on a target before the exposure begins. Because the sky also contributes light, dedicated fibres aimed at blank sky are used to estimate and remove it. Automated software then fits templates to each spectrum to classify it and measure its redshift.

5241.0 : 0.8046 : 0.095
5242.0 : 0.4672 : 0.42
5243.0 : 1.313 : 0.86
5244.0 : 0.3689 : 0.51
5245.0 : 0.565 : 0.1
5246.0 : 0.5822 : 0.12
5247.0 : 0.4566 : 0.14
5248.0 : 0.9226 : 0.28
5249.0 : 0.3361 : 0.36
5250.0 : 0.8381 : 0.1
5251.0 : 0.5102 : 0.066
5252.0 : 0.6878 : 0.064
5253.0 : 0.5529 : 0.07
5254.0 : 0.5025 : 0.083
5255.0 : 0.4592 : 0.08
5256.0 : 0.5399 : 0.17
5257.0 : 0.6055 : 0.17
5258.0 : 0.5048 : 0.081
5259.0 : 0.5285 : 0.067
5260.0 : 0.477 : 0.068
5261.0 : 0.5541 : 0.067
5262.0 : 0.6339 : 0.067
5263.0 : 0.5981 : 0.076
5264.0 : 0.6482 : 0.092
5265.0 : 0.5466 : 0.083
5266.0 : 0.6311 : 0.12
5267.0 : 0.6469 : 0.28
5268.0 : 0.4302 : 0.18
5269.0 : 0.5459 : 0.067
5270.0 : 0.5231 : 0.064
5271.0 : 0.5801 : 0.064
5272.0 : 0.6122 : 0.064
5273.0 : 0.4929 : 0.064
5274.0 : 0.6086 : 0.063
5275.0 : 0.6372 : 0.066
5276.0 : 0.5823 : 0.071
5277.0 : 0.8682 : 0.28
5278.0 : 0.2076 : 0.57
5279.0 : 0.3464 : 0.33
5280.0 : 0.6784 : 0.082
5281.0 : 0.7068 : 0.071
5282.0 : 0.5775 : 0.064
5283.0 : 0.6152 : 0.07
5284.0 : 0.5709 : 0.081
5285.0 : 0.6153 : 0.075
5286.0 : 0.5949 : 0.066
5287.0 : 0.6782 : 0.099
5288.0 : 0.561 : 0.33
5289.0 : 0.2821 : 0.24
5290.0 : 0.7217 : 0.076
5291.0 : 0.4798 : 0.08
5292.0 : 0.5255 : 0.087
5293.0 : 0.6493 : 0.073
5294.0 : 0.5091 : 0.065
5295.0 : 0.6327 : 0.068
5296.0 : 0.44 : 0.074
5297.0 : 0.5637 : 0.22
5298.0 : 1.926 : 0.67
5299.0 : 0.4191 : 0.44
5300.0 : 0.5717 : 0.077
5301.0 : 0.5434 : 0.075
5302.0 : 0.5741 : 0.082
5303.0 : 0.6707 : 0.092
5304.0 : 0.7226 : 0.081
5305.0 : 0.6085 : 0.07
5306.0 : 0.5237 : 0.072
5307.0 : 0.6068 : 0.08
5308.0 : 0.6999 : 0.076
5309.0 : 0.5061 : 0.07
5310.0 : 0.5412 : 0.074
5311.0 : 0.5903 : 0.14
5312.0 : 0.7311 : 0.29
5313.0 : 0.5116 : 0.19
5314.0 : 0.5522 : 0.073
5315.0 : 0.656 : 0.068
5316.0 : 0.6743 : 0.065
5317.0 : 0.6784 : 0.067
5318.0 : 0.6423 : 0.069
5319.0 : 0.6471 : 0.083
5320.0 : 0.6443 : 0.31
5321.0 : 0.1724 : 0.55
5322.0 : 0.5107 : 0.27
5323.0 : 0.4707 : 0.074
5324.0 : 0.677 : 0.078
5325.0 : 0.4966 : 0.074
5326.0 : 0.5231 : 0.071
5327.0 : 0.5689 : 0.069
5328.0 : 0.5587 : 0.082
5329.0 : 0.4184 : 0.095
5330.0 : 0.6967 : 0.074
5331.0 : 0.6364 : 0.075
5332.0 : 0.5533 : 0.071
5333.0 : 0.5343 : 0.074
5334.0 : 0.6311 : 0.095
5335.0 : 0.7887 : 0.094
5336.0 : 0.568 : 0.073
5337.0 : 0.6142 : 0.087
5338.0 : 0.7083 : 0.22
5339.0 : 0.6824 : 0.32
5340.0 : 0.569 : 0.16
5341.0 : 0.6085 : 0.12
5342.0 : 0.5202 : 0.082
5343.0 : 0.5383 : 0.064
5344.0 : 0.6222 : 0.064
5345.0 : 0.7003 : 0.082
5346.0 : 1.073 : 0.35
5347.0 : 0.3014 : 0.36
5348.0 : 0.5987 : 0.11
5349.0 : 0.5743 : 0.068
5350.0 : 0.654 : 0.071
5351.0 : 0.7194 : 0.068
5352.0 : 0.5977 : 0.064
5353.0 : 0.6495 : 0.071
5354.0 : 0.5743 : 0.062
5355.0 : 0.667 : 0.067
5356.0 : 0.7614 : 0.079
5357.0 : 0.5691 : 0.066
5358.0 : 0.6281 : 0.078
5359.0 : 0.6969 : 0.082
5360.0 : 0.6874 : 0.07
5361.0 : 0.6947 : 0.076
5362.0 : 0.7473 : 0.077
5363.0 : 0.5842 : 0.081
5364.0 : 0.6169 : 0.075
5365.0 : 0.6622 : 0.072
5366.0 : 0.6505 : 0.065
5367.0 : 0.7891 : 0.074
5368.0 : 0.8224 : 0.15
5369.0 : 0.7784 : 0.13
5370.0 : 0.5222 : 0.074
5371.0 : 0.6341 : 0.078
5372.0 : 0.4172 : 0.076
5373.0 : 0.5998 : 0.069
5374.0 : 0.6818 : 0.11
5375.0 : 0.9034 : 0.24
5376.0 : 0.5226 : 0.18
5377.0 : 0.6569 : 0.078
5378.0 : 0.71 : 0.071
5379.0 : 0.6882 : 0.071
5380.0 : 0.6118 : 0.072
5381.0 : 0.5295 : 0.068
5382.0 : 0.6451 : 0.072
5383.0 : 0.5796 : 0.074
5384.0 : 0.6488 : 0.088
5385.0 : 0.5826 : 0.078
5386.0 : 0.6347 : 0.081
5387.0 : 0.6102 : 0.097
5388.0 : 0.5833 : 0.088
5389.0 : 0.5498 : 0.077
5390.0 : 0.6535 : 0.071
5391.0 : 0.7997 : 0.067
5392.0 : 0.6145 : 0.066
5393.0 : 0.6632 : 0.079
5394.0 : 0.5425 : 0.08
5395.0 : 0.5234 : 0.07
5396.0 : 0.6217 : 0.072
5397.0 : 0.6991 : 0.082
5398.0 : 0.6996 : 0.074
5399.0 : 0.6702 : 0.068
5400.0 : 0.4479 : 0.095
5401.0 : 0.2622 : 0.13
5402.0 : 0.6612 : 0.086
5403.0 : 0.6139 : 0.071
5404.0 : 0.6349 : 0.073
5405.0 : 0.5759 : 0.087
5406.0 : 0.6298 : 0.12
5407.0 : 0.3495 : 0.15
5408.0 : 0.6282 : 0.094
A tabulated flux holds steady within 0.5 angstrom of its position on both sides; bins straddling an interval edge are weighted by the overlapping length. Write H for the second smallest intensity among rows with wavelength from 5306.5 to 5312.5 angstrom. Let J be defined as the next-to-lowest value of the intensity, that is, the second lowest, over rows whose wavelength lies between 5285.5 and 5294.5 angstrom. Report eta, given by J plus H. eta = 1.021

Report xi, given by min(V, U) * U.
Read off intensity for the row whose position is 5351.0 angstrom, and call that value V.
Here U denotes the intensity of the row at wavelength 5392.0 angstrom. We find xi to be 0.38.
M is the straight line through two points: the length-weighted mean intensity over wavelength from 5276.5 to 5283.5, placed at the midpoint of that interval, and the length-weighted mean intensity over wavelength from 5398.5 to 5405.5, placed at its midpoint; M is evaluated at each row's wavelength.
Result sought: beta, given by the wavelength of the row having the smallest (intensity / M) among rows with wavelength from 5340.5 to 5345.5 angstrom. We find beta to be 5342.0 angstrom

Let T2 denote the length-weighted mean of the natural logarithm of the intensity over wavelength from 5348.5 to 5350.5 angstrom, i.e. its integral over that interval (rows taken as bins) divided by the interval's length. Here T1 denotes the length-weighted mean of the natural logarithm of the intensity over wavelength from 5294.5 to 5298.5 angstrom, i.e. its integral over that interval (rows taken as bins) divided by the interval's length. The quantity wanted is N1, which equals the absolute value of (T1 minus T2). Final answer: 0.19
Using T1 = -0.30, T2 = -0.5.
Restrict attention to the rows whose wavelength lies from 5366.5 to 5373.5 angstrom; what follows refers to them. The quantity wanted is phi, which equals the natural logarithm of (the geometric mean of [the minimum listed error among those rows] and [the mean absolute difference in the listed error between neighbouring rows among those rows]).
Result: -3.1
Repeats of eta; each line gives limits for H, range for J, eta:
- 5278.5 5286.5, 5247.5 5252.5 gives 1.081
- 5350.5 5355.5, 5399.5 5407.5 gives 0.947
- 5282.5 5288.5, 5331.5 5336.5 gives 1.124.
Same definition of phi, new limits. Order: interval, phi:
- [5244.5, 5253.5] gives -2.7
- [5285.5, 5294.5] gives -2.7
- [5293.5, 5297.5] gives -2.8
